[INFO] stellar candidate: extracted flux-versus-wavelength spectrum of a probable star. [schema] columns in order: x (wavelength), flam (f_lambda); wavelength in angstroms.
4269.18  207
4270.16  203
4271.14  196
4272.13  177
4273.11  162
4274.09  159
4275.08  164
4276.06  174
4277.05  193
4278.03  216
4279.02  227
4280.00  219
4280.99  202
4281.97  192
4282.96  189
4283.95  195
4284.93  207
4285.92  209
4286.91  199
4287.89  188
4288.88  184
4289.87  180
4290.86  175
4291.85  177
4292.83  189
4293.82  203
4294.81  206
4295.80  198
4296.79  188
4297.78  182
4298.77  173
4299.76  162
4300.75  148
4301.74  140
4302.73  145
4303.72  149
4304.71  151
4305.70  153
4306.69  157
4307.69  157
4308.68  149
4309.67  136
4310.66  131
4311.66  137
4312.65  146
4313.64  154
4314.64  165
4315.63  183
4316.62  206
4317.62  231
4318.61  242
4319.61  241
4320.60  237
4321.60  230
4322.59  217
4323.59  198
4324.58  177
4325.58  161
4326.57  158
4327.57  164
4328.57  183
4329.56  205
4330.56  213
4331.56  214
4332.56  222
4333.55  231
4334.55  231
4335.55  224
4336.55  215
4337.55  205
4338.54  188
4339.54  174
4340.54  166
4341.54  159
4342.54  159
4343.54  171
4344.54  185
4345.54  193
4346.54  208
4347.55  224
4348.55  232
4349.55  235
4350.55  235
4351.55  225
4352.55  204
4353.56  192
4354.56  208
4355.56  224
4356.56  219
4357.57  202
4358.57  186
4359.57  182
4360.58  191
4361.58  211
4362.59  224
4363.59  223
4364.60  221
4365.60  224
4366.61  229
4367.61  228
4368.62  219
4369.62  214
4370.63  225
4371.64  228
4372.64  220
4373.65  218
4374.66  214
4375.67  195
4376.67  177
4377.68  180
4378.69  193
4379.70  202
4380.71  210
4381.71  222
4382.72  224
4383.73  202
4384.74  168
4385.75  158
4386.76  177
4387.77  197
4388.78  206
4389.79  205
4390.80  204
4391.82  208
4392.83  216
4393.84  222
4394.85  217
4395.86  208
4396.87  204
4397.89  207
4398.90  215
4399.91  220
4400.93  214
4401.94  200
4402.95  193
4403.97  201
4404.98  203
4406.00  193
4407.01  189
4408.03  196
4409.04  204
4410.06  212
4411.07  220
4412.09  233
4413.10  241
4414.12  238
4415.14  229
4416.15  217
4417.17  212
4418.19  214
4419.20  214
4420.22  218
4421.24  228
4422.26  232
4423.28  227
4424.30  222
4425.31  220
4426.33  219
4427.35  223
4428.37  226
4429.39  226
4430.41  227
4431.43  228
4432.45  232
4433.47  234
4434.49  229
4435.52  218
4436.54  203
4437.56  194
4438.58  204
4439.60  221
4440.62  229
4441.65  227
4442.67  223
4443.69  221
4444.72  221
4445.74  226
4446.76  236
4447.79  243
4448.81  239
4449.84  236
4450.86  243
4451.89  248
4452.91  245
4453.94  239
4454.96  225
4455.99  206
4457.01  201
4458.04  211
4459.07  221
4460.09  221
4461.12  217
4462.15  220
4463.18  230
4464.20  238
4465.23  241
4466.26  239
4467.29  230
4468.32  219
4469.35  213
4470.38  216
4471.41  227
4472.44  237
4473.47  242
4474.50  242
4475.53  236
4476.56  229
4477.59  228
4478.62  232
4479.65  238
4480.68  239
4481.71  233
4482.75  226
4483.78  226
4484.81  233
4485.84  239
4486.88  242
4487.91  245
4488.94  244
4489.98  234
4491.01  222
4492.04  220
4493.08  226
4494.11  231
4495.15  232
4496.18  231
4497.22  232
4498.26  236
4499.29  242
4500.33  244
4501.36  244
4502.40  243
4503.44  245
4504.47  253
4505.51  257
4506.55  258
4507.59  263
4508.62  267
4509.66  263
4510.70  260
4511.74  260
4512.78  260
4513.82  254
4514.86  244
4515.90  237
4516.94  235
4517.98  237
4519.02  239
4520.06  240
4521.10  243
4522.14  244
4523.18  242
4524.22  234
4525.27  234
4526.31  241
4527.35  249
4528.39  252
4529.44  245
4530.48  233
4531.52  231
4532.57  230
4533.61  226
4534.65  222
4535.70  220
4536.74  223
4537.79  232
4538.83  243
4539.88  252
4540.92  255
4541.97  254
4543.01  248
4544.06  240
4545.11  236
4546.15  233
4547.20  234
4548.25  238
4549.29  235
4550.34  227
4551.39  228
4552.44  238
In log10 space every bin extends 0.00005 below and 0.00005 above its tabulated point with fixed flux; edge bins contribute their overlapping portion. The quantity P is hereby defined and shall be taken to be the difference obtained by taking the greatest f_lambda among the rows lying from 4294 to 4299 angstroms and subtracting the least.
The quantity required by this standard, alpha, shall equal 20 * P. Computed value 660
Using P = 33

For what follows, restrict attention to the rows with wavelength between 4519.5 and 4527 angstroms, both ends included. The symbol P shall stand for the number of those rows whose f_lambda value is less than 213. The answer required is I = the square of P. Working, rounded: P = 0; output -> 0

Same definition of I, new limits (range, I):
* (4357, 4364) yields 25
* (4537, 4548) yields 0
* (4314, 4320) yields 9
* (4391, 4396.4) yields 4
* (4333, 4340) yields 9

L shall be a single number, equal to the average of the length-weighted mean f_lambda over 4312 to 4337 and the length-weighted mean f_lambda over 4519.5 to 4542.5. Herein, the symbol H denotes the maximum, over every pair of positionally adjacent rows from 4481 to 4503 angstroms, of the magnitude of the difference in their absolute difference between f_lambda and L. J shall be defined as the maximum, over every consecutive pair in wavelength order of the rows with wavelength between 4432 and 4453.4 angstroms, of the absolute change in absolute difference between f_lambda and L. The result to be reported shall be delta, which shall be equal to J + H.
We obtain 27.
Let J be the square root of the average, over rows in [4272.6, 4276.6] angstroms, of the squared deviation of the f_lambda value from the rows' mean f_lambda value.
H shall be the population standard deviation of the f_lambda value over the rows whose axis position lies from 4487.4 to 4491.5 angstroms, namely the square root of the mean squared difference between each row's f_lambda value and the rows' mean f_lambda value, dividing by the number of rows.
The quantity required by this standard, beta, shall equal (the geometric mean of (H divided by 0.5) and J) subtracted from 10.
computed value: -0.2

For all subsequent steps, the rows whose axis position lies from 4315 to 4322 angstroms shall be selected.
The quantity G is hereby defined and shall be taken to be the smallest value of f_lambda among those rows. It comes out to 183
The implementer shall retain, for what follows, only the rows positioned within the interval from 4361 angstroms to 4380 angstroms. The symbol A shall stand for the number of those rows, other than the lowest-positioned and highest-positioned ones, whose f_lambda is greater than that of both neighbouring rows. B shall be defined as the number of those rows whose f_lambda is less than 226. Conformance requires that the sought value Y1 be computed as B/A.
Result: 5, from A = 3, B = 16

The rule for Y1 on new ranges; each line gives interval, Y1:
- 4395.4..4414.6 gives 5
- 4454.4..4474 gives 11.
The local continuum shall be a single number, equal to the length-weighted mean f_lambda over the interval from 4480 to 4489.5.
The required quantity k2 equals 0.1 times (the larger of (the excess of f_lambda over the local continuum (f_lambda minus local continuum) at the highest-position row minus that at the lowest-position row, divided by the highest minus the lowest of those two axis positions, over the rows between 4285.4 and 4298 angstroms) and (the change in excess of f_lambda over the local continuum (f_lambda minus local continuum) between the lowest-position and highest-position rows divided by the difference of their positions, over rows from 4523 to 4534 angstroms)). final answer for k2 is -0.15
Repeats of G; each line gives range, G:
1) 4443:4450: 221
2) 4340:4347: 159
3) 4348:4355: 192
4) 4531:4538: 220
